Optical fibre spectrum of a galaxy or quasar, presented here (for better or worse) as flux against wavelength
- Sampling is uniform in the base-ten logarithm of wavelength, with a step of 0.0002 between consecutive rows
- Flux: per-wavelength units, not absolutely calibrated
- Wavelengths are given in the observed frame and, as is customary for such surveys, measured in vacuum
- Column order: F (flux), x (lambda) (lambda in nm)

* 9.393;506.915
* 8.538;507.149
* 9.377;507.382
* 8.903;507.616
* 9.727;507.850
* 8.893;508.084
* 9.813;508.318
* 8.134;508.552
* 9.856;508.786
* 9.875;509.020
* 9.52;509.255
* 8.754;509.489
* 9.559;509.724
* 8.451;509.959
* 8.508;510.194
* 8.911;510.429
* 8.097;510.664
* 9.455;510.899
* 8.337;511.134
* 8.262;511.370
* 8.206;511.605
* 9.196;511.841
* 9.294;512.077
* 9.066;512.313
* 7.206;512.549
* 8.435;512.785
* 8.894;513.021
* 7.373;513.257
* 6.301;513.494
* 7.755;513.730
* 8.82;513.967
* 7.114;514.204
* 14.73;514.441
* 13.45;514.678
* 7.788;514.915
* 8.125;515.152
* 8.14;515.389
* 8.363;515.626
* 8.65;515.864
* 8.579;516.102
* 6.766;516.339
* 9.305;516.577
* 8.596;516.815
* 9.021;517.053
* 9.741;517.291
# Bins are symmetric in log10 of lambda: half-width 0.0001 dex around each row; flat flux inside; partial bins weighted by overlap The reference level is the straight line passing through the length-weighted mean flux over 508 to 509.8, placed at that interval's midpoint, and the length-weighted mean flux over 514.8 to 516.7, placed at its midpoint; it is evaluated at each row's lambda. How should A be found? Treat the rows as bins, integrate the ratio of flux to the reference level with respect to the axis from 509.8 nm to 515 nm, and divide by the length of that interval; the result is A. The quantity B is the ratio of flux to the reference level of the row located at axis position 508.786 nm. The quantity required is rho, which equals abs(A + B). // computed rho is 2.07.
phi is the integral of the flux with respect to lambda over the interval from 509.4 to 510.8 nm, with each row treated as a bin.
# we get 12.2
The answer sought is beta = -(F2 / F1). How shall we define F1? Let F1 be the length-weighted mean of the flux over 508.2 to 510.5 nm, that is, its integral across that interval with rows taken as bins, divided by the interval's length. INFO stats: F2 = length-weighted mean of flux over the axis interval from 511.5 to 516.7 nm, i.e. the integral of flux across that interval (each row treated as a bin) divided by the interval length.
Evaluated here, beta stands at -0.95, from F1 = 9.1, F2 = 8.7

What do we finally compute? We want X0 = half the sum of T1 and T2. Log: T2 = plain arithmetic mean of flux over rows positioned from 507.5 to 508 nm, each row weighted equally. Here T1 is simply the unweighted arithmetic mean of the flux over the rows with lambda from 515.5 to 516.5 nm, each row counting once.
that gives 8.7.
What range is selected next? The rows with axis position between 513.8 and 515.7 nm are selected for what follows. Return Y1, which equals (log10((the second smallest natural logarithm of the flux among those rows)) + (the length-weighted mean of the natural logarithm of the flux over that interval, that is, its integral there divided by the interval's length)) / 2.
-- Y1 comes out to 1.27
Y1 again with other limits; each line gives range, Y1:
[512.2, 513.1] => 1.23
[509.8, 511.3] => 1.24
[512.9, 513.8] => 1.16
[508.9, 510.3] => 1.27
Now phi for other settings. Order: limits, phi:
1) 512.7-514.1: 11.1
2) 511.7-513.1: 12.1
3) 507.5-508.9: 12.9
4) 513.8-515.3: 14.8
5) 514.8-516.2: 11.6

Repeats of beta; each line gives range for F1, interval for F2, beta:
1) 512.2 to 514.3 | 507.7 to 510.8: -1.15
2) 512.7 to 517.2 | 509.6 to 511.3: -1.00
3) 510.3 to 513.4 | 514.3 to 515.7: -1.19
